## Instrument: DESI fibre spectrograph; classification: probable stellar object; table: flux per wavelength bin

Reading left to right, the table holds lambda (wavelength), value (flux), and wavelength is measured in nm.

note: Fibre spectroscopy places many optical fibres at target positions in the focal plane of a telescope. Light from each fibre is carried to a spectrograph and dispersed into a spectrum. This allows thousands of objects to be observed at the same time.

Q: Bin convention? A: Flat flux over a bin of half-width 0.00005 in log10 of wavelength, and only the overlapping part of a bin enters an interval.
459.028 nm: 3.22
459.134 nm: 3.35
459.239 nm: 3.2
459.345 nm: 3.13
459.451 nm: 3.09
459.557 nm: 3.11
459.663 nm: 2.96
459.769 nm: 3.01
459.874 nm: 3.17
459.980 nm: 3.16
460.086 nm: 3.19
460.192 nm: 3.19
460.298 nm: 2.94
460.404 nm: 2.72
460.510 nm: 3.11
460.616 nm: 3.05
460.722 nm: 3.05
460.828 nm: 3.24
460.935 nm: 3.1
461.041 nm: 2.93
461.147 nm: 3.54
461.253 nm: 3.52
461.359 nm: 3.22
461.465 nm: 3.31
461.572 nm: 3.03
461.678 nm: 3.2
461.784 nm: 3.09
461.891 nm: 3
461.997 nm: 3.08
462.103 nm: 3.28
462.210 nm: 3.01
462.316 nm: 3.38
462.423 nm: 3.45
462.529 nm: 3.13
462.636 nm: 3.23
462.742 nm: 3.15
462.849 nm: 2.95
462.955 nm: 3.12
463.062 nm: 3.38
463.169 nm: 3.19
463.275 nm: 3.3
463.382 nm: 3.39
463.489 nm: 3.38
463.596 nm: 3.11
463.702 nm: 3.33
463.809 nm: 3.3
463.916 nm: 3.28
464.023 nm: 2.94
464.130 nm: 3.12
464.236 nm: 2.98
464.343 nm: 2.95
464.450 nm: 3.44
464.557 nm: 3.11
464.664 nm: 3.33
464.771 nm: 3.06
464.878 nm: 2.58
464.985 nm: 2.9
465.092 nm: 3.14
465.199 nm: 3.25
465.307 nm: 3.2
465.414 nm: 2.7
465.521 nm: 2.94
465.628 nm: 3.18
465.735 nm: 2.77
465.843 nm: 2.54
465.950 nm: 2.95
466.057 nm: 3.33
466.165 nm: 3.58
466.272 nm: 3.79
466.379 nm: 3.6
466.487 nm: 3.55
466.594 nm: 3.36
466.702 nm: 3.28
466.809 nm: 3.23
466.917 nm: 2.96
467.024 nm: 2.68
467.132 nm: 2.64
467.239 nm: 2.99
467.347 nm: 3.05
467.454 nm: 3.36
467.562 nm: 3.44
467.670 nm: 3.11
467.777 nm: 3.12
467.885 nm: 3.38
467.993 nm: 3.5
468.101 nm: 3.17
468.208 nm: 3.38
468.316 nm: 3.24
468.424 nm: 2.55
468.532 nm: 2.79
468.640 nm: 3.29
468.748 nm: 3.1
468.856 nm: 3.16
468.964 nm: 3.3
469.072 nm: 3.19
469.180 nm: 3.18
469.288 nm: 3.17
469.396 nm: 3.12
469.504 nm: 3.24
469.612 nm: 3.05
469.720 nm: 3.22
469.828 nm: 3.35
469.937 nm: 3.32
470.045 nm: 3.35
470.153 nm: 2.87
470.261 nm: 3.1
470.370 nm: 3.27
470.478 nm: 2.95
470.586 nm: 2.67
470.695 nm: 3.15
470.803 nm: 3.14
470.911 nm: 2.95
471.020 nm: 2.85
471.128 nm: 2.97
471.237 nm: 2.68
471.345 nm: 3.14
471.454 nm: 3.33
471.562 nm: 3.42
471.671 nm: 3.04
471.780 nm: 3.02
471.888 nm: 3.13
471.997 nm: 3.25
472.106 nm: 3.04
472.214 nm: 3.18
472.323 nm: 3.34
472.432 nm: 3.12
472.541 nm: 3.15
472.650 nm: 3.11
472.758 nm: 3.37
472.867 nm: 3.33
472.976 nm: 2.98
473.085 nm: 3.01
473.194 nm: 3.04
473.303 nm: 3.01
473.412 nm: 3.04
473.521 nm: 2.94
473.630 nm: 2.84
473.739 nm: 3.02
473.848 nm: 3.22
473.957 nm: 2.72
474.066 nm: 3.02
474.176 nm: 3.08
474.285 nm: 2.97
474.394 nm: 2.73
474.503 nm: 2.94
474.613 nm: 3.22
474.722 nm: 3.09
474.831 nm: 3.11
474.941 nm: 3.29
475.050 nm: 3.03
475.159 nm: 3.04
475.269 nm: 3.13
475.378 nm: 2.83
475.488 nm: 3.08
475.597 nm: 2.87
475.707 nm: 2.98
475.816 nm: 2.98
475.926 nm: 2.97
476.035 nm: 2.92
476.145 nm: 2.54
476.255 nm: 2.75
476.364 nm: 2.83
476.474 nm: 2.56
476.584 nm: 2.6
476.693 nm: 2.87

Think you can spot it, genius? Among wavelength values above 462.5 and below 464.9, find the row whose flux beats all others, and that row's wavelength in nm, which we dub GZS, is 464.450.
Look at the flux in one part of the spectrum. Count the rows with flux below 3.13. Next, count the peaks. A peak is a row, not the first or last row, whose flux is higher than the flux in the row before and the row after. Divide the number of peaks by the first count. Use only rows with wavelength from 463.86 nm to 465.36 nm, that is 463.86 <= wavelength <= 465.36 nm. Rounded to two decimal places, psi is 0.50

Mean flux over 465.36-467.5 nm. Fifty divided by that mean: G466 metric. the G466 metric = 16.0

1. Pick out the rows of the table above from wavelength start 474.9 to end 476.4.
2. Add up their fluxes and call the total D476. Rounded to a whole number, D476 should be 41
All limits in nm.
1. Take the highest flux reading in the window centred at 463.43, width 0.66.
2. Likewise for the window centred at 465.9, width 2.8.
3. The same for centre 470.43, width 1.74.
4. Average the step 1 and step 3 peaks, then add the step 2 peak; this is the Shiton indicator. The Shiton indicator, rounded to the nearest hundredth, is 7.16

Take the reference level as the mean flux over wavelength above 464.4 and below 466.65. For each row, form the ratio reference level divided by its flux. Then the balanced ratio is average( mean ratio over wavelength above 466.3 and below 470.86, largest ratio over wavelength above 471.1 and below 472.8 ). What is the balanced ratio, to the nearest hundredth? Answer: 1.09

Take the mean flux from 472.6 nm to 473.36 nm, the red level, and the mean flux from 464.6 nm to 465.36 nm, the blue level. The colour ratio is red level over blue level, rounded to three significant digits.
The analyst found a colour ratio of 1.02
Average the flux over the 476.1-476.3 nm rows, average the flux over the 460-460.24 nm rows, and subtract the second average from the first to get -0.5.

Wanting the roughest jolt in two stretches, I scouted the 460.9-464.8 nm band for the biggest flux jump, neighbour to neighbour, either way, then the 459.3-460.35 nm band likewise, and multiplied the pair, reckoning 0.15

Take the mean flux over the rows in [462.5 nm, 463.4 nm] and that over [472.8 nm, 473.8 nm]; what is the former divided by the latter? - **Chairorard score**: 1.06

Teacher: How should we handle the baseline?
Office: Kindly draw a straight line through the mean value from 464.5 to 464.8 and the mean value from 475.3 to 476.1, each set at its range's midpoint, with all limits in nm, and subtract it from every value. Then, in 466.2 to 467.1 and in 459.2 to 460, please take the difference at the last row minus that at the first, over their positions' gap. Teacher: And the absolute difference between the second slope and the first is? 1.4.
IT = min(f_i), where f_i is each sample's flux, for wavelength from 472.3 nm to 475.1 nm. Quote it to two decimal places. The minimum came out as 2.72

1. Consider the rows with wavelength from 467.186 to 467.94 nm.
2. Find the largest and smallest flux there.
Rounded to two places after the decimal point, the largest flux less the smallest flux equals 0.45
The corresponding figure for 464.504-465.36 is 0.75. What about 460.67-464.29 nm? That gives 0.61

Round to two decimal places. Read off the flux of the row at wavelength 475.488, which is 3.08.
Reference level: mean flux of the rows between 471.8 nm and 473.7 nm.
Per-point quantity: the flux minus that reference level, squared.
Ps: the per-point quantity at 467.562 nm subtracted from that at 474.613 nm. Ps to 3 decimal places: -0.097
